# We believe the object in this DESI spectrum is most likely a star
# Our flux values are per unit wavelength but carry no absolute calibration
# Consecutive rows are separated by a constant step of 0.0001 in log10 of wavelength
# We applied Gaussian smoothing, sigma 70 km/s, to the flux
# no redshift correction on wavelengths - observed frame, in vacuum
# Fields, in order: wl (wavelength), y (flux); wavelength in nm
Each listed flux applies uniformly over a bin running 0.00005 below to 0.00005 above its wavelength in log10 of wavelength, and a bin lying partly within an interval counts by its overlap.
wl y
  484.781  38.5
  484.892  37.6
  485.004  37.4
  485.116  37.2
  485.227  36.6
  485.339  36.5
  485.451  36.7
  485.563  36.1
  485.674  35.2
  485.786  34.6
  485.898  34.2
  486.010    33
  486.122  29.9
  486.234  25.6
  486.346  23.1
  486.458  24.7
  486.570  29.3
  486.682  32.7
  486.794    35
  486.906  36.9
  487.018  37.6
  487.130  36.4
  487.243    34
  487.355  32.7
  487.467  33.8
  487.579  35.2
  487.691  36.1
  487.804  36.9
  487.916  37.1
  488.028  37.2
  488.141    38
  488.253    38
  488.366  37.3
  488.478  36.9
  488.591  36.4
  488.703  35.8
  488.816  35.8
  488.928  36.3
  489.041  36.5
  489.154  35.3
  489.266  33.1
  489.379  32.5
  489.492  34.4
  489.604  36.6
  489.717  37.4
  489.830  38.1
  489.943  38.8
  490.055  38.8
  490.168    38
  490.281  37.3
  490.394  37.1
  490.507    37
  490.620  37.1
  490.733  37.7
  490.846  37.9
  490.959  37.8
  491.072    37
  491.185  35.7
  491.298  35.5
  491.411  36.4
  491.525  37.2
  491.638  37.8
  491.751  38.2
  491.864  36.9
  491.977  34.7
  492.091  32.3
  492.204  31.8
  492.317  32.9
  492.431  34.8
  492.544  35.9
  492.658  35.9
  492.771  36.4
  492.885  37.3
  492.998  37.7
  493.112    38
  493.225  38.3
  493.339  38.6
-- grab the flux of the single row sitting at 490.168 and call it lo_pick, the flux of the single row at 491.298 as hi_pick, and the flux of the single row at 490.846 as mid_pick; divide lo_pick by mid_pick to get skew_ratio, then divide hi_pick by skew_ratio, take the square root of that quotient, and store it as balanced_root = 5.95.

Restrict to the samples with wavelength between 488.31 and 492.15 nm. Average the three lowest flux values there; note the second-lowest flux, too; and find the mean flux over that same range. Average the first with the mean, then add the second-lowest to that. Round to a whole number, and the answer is 67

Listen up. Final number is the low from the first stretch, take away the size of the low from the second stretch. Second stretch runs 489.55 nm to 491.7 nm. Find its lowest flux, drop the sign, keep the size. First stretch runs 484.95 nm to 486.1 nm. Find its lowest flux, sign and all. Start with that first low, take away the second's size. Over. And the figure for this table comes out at -2.5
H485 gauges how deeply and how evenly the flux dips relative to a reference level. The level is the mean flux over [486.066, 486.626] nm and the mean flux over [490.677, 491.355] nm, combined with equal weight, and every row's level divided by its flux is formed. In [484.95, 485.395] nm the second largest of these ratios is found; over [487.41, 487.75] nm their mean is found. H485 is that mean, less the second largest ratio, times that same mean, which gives 0.036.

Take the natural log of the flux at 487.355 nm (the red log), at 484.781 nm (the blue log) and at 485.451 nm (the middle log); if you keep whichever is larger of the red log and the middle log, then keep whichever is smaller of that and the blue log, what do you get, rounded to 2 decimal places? 3.60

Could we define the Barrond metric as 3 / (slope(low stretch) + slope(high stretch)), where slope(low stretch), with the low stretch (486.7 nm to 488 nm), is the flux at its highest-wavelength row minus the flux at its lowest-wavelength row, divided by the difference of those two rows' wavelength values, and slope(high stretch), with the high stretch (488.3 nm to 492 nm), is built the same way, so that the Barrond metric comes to 2.6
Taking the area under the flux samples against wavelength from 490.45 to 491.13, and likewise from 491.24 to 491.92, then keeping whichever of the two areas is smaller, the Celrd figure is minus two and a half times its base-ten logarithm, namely -3.50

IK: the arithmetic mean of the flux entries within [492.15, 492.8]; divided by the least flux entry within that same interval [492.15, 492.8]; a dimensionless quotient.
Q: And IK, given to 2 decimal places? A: 1.09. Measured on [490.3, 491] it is 1.01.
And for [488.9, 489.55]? 1.07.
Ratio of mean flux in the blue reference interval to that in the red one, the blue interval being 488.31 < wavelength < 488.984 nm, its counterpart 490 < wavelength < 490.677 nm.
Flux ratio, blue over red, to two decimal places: 0.97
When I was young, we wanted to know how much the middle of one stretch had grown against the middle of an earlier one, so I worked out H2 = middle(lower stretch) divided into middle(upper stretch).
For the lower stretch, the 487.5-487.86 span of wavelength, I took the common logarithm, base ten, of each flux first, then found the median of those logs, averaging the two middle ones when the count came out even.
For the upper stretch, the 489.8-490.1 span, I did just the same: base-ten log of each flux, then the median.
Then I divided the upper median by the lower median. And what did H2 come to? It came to 1.02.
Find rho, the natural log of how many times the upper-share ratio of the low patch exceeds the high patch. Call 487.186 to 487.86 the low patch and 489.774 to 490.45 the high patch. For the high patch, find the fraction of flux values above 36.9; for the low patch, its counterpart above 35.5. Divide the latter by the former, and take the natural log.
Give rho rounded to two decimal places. -1.10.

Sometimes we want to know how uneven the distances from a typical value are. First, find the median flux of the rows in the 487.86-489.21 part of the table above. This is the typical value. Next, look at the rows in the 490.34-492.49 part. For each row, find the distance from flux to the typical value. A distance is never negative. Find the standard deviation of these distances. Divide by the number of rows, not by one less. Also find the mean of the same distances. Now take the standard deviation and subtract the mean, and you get -0.07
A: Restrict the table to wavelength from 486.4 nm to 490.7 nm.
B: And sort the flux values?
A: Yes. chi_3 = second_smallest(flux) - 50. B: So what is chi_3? -21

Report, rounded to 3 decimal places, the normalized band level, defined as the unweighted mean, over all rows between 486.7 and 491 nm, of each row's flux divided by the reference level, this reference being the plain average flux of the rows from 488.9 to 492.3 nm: 1.002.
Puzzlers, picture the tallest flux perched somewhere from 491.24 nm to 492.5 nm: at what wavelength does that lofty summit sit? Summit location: 491.751 nm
